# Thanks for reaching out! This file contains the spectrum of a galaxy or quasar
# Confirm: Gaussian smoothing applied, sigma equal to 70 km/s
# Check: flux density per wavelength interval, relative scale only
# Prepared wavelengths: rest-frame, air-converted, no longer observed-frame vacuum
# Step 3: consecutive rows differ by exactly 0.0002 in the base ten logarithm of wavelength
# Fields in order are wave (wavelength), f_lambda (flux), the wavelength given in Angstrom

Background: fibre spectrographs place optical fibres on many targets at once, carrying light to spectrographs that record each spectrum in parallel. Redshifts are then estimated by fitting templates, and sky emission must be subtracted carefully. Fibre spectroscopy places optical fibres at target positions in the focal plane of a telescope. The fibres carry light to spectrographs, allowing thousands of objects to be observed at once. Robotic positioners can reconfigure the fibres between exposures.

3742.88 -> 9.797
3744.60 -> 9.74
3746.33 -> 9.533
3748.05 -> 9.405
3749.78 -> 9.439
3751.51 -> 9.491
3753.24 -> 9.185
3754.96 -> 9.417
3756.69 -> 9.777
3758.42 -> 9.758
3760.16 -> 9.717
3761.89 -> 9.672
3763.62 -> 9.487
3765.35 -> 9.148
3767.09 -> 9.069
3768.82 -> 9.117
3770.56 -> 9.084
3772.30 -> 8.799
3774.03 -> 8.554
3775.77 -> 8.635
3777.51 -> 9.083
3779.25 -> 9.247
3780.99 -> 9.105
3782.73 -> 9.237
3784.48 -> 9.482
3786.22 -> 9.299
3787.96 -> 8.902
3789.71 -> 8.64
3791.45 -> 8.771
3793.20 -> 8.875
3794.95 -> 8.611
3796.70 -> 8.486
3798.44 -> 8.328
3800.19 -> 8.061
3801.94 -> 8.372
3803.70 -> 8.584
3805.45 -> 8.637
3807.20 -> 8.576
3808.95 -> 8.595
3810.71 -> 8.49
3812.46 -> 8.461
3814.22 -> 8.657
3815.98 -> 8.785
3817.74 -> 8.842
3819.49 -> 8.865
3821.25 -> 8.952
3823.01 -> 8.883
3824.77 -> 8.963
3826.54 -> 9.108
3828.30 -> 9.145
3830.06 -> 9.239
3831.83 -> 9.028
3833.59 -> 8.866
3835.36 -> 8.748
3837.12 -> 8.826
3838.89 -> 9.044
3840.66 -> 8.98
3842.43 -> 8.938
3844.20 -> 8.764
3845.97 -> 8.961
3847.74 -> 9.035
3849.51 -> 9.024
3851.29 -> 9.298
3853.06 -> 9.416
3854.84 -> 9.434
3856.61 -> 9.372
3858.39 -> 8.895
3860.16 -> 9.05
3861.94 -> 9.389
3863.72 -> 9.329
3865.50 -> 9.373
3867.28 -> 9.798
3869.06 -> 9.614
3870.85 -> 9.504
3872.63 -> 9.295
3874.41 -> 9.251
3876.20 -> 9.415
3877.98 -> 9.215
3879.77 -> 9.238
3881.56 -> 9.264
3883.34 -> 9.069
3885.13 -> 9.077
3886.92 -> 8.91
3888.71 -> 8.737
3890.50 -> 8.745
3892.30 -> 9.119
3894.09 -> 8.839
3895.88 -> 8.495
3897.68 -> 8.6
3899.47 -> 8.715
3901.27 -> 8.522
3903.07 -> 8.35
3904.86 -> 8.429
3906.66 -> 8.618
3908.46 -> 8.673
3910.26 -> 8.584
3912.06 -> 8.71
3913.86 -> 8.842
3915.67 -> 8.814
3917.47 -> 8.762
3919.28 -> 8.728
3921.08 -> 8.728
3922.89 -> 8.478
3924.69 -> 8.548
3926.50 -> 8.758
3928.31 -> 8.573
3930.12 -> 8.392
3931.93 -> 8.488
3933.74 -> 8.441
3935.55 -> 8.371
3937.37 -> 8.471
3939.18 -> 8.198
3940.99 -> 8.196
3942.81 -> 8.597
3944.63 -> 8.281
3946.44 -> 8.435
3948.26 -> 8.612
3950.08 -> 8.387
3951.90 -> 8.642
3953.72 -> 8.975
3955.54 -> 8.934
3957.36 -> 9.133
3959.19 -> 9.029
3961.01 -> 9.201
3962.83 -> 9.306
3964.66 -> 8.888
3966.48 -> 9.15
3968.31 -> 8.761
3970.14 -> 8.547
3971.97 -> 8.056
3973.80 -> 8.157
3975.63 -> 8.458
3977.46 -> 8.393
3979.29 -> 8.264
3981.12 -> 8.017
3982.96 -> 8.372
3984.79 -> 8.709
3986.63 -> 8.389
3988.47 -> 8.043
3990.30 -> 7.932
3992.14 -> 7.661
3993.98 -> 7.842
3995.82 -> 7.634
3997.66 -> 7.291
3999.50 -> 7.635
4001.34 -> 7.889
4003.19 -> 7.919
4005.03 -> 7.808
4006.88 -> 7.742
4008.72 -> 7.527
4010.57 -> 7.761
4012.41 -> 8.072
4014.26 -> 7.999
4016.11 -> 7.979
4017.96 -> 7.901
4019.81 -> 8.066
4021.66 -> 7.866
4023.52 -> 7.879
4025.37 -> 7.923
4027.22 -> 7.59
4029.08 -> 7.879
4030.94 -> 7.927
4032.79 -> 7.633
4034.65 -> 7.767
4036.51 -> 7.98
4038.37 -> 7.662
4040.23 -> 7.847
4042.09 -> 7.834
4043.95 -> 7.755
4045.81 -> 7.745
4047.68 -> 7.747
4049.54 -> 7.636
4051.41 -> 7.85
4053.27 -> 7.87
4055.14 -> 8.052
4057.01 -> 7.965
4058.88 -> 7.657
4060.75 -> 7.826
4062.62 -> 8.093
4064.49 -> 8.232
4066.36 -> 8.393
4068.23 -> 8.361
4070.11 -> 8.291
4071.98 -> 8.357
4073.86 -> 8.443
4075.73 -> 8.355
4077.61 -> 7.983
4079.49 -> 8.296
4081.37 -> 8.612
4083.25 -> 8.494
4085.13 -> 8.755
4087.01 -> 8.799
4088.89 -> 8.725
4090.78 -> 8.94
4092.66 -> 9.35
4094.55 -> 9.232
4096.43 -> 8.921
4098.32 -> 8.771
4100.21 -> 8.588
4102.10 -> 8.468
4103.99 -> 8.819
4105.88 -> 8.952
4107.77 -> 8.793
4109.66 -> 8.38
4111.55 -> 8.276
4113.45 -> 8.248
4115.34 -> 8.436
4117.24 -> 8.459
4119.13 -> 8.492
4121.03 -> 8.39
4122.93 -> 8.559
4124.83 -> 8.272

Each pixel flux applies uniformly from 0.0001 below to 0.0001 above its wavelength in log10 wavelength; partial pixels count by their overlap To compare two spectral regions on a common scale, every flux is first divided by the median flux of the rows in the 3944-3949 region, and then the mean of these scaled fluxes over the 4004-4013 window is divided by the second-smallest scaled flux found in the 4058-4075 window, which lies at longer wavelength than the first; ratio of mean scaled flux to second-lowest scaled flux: 0.99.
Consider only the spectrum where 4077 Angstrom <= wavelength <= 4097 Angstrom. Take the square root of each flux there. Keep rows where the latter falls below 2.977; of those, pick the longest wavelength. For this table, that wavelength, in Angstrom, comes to 4088.89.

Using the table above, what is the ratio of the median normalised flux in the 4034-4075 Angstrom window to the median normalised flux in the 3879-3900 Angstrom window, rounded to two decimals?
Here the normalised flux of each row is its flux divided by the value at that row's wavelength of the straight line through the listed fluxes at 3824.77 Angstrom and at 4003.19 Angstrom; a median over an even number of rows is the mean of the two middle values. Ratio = 1.00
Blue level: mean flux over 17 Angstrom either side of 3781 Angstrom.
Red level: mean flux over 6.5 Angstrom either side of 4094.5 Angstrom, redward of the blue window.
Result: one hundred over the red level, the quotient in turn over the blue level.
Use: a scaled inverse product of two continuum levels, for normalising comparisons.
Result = 1.25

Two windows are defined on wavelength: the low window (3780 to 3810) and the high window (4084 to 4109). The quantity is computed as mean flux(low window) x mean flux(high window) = 77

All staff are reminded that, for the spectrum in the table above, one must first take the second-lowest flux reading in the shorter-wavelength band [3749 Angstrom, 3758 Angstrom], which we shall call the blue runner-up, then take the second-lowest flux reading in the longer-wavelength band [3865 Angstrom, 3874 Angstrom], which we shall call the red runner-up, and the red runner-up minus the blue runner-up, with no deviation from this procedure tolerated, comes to 0.0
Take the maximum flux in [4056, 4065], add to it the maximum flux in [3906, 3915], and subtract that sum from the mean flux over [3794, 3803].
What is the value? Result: -8.70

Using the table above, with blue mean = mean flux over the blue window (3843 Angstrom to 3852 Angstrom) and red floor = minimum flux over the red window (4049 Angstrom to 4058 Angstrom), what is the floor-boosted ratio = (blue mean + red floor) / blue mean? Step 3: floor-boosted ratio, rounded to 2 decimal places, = 1.85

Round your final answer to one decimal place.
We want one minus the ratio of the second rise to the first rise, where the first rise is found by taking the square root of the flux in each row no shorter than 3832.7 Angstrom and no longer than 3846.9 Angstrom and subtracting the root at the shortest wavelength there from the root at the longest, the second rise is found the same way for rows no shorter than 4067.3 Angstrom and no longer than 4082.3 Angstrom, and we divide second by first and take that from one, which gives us -1.7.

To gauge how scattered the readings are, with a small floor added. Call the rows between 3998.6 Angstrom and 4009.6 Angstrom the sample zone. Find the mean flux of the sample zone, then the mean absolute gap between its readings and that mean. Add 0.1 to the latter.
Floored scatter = 0.22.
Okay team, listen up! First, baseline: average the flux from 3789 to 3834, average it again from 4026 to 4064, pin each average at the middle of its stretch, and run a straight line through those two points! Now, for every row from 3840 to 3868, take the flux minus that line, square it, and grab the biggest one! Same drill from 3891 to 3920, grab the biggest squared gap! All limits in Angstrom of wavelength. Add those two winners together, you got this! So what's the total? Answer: 2.2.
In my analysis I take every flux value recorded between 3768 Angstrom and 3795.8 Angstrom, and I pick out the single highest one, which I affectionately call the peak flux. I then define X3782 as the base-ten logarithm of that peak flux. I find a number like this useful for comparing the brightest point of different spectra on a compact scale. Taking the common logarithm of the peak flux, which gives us 0.977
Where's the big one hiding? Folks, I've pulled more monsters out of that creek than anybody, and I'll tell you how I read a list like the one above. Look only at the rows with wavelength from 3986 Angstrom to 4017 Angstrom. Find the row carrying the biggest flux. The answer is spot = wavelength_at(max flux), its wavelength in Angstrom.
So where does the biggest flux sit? 3986.63 Angstrom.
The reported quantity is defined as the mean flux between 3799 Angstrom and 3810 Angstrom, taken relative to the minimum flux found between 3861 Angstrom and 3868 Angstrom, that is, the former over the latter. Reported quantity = 0.91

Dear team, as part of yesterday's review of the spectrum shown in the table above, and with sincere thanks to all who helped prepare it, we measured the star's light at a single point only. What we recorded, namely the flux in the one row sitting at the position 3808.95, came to 8.595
